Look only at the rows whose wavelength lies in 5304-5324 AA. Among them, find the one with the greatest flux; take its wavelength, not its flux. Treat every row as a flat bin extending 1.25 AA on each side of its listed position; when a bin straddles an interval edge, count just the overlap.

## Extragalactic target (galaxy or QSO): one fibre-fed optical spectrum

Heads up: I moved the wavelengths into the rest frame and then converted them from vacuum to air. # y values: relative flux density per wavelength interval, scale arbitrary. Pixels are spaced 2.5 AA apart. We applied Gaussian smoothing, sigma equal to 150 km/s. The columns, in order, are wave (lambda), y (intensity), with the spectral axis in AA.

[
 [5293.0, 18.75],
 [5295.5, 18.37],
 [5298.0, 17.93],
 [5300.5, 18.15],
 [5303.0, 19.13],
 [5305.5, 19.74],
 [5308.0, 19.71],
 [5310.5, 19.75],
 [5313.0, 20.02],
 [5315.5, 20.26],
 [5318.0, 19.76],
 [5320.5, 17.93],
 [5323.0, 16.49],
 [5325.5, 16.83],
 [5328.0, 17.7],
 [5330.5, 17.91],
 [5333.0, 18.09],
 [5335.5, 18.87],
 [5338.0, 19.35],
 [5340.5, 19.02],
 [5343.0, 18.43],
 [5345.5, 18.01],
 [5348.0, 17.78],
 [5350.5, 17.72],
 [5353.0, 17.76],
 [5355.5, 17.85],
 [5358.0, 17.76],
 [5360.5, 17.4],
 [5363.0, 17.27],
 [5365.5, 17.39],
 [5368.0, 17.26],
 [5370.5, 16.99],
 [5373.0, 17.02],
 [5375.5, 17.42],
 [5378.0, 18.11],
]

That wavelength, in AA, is 5315.5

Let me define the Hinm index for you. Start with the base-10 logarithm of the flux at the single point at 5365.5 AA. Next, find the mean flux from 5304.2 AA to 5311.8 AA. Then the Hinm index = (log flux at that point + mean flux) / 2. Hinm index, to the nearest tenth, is 10.5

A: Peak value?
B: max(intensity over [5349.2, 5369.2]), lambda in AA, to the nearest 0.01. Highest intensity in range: 17.85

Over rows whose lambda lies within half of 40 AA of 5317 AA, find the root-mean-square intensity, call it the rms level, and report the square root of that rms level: 4.32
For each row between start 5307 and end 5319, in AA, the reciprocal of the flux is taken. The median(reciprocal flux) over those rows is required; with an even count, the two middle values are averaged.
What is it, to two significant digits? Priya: 0.051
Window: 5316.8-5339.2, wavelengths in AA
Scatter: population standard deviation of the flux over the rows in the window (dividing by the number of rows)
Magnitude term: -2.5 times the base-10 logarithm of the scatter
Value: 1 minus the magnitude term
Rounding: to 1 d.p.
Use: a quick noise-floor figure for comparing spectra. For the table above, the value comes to 1.0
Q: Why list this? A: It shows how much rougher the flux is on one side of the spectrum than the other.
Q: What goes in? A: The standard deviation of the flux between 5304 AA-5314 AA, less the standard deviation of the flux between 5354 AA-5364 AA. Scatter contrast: -0.1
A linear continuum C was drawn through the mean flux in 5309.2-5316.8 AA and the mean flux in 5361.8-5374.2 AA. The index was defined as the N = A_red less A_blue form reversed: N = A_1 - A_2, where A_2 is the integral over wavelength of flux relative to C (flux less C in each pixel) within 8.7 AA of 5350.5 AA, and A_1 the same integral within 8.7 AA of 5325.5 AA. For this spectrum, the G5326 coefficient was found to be -24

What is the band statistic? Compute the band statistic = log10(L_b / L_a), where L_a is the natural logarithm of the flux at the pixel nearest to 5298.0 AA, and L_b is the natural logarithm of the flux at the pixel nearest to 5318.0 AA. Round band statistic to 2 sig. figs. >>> 0.014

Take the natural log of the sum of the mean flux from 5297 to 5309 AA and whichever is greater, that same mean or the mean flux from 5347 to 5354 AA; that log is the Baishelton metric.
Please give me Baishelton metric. 3.63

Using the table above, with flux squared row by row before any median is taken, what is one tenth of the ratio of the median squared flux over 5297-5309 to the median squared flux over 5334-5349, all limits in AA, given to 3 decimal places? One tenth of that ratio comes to 0.105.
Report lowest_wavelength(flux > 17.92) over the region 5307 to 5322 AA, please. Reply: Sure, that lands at 5308.0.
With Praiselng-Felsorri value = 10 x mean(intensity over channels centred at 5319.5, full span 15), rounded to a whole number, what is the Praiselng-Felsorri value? 185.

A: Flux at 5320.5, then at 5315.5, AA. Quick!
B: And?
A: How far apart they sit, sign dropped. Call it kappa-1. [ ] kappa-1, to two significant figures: 2.3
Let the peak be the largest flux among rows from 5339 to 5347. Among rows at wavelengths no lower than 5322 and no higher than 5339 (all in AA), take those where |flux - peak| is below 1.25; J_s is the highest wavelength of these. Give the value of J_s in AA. 5338.0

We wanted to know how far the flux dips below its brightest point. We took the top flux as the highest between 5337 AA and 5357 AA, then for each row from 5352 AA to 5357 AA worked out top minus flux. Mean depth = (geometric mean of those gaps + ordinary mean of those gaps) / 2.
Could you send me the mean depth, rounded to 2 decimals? 1.54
